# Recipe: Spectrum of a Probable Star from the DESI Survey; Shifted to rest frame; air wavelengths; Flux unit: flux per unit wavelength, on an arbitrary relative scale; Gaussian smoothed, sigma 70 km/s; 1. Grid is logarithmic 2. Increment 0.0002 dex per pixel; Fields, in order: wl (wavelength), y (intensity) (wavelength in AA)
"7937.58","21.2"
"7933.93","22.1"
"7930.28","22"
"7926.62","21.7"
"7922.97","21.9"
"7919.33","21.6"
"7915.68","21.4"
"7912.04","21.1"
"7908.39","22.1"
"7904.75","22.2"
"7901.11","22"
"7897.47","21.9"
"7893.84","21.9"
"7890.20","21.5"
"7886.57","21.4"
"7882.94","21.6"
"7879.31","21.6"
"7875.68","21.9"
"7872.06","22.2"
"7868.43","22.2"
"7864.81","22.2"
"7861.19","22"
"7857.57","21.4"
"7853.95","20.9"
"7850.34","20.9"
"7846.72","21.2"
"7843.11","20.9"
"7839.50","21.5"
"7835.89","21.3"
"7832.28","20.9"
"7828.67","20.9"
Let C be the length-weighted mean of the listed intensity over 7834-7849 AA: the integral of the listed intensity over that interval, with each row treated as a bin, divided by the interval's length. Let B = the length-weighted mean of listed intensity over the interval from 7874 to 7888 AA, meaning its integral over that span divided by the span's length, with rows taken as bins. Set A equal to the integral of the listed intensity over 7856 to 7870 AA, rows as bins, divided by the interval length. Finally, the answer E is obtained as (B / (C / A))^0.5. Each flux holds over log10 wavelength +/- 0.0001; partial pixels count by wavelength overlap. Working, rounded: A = 22.0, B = 21.6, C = 21.2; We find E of 4.73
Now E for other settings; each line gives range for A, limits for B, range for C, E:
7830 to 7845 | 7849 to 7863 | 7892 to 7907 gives 4.53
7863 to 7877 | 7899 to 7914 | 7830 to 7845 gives 4.78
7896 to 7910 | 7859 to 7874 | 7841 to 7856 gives 4.82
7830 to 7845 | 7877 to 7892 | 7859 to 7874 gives 4.54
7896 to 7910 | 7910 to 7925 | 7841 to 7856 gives 4.75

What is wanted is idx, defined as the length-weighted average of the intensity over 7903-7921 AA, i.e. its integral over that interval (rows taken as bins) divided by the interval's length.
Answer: 21.7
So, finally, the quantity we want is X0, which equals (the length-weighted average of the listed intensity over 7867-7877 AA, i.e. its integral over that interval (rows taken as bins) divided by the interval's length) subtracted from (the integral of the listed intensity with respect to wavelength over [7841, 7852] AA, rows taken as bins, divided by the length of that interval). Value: -1.1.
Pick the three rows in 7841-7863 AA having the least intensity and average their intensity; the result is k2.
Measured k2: 20.9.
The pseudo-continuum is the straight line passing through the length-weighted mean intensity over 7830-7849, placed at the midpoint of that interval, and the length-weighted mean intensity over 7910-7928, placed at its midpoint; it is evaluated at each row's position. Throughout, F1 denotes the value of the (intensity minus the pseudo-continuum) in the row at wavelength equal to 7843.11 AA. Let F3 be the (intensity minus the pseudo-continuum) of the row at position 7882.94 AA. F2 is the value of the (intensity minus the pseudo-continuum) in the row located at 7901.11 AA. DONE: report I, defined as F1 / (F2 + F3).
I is -0.3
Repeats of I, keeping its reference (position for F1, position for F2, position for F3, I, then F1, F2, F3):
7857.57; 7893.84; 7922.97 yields 0.2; 0.2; 0.5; 0.34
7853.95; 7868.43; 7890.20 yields -0.3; -0.3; 0.9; 0.10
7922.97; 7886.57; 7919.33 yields 4.4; 0.3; 0.0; 0.05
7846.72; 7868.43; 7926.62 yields 0.0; 0.0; 0.9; 0.12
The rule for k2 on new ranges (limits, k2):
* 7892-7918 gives 21.5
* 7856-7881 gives 21.6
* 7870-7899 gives 21.5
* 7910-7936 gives 21.4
